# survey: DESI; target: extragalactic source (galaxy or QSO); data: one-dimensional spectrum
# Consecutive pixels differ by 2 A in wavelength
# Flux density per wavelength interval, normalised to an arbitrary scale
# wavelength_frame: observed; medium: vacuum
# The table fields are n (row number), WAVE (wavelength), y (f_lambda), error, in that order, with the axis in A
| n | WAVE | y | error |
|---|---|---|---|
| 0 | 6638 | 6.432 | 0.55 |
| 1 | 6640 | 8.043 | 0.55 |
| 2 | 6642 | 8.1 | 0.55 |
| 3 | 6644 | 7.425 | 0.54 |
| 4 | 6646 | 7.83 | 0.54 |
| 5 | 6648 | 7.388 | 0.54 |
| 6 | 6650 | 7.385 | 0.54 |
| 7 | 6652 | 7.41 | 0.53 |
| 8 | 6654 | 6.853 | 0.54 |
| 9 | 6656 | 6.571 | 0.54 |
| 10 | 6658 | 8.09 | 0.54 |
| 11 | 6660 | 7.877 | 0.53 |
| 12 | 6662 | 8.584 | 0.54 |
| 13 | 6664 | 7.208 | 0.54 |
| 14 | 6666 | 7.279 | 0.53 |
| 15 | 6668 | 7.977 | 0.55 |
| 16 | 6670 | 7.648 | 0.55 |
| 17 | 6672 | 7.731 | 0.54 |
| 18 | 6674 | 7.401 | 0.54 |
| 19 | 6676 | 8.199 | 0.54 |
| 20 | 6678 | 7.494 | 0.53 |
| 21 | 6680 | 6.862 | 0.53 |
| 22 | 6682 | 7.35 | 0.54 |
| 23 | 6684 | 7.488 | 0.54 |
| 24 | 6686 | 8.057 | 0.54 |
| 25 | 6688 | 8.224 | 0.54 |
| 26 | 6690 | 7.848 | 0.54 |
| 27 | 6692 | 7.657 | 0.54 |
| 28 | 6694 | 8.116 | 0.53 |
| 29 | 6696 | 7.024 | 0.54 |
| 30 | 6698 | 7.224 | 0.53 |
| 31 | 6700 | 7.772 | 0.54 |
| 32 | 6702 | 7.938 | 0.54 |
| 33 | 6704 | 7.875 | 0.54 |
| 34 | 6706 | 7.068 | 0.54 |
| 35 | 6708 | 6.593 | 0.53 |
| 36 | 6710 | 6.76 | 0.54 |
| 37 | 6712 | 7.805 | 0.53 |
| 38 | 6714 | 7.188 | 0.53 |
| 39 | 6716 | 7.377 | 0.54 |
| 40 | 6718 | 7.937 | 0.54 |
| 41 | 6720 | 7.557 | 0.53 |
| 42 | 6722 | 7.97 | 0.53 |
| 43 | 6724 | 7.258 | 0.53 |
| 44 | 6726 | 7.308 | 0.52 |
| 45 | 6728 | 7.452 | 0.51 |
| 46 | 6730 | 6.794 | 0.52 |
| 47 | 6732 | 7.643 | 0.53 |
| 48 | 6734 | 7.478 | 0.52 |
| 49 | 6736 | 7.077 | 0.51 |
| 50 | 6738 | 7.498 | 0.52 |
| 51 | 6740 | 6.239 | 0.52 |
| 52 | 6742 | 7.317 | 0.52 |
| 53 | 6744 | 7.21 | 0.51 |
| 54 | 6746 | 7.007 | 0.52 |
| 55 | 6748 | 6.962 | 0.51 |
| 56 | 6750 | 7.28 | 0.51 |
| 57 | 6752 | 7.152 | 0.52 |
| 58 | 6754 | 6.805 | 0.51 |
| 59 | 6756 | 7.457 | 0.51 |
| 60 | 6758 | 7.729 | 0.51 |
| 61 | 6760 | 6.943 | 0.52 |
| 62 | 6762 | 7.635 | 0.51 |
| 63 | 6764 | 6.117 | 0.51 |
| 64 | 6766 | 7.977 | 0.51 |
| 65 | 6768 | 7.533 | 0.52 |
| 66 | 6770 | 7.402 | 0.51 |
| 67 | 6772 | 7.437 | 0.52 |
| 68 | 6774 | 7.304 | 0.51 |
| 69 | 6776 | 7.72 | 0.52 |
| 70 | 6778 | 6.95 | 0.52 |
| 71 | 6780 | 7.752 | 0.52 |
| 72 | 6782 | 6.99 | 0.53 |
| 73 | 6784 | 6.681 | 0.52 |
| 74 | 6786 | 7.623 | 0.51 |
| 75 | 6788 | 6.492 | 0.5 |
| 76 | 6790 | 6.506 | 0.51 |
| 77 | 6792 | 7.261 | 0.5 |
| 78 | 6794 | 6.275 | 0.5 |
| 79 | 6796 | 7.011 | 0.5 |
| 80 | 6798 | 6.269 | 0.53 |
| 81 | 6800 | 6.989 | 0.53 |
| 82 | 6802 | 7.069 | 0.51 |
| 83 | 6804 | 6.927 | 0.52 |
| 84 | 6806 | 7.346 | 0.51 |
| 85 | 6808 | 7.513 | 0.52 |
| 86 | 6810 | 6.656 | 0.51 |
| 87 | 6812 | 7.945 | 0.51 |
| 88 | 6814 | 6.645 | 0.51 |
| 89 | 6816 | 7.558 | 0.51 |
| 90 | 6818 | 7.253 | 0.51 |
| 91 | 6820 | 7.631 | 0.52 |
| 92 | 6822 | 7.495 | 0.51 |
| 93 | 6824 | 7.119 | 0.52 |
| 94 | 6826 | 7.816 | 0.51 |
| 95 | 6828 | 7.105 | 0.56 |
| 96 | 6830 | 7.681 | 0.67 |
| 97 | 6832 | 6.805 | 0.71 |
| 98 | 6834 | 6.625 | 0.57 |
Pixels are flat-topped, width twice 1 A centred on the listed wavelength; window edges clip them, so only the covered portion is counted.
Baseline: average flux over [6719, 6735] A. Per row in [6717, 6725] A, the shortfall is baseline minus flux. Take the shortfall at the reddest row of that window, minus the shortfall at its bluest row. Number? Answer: 0.68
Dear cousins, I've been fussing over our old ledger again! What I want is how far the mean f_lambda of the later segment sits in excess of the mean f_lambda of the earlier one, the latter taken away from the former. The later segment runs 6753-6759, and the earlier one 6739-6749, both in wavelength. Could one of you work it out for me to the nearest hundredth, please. 0.38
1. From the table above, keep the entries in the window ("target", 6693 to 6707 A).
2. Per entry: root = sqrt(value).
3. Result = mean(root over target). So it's 2.75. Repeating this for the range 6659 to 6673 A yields 2.78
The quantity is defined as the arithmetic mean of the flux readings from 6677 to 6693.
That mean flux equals 7.62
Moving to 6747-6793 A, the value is 7.20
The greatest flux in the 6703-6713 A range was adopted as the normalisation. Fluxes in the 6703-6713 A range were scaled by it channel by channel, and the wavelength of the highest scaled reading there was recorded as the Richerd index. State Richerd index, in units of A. 6704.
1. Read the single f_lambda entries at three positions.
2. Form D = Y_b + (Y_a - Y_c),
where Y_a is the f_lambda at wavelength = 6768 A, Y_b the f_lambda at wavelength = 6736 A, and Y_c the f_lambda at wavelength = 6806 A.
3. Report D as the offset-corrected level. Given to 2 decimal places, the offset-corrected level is 7.26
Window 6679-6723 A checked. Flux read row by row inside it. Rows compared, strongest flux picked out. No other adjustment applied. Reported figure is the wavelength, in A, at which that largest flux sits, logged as 6688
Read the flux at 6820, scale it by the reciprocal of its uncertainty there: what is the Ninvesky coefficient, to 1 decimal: 14.7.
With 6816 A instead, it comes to 14.8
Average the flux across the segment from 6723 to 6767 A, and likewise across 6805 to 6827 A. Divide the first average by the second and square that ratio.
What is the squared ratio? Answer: 0.96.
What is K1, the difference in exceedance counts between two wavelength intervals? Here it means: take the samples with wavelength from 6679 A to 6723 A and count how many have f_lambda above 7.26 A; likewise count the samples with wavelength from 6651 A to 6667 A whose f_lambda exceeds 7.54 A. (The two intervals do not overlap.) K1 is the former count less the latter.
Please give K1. 12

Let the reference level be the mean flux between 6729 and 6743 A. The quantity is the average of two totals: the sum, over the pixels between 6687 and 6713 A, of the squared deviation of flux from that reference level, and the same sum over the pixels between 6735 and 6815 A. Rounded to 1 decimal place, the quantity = 7.1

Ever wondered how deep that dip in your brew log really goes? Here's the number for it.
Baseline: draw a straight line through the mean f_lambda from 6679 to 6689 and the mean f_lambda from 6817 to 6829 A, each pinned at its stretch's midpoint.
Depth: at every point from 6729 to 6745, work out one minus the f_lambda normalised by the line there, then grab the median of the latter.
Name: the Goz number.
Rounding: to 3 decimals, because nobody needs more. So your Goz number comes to 0.033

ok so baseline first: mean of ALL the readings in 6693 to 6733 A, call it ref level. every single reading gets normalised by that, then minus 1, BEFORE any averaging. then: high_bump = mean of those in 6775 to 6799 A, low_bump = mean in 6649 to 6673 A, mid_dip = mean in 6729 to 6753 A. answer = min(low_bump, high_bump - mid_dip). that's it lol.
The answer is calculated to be -0.024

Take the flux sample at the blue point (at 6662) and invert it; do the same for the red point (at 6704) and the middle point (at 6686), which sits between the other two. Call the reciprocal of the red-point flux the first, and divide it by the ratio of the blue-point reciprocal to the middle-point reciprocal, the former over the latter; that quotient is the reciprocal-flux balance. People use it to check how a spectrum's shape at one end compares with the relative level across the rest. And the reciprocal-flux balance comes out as 0.14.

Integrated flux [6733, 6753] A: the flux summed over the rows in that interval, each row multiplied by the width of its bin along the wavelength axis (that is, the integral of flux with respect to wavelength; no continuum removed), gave 142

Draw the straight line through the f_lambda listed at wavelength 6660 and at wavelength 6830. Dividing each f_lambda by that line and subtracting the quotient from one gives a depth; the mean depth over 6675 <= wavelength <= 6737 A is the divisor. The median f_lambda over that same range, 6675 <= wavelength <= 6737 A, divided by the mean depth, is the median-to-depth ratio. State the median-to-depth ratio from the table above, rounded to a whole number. 179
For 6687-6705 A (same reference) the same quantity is 657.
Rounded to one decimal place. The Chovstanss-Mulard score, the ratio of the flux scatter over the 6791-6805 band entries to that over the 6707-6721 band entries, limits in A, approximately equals 0.8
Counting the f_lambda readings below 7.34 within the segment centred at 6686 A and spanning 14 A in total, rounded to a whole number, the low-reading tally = 1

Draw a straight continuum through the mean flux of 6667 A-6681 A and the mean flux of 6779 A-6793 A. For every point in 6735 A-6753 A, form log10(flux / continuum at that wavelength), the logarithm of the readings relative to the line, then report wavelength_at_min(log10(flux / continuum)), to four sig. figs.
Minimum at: 6740 A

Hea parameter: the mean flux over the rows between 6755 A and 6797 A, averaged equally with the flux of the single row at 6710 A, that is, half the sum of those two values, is 7.0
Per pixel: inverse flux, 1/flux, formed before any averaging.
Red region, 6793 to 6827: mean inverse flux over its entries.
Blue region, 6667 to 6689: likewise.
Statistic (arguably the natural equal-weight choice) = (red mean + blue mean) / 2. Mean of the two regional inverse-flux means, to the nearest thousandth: 0.136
